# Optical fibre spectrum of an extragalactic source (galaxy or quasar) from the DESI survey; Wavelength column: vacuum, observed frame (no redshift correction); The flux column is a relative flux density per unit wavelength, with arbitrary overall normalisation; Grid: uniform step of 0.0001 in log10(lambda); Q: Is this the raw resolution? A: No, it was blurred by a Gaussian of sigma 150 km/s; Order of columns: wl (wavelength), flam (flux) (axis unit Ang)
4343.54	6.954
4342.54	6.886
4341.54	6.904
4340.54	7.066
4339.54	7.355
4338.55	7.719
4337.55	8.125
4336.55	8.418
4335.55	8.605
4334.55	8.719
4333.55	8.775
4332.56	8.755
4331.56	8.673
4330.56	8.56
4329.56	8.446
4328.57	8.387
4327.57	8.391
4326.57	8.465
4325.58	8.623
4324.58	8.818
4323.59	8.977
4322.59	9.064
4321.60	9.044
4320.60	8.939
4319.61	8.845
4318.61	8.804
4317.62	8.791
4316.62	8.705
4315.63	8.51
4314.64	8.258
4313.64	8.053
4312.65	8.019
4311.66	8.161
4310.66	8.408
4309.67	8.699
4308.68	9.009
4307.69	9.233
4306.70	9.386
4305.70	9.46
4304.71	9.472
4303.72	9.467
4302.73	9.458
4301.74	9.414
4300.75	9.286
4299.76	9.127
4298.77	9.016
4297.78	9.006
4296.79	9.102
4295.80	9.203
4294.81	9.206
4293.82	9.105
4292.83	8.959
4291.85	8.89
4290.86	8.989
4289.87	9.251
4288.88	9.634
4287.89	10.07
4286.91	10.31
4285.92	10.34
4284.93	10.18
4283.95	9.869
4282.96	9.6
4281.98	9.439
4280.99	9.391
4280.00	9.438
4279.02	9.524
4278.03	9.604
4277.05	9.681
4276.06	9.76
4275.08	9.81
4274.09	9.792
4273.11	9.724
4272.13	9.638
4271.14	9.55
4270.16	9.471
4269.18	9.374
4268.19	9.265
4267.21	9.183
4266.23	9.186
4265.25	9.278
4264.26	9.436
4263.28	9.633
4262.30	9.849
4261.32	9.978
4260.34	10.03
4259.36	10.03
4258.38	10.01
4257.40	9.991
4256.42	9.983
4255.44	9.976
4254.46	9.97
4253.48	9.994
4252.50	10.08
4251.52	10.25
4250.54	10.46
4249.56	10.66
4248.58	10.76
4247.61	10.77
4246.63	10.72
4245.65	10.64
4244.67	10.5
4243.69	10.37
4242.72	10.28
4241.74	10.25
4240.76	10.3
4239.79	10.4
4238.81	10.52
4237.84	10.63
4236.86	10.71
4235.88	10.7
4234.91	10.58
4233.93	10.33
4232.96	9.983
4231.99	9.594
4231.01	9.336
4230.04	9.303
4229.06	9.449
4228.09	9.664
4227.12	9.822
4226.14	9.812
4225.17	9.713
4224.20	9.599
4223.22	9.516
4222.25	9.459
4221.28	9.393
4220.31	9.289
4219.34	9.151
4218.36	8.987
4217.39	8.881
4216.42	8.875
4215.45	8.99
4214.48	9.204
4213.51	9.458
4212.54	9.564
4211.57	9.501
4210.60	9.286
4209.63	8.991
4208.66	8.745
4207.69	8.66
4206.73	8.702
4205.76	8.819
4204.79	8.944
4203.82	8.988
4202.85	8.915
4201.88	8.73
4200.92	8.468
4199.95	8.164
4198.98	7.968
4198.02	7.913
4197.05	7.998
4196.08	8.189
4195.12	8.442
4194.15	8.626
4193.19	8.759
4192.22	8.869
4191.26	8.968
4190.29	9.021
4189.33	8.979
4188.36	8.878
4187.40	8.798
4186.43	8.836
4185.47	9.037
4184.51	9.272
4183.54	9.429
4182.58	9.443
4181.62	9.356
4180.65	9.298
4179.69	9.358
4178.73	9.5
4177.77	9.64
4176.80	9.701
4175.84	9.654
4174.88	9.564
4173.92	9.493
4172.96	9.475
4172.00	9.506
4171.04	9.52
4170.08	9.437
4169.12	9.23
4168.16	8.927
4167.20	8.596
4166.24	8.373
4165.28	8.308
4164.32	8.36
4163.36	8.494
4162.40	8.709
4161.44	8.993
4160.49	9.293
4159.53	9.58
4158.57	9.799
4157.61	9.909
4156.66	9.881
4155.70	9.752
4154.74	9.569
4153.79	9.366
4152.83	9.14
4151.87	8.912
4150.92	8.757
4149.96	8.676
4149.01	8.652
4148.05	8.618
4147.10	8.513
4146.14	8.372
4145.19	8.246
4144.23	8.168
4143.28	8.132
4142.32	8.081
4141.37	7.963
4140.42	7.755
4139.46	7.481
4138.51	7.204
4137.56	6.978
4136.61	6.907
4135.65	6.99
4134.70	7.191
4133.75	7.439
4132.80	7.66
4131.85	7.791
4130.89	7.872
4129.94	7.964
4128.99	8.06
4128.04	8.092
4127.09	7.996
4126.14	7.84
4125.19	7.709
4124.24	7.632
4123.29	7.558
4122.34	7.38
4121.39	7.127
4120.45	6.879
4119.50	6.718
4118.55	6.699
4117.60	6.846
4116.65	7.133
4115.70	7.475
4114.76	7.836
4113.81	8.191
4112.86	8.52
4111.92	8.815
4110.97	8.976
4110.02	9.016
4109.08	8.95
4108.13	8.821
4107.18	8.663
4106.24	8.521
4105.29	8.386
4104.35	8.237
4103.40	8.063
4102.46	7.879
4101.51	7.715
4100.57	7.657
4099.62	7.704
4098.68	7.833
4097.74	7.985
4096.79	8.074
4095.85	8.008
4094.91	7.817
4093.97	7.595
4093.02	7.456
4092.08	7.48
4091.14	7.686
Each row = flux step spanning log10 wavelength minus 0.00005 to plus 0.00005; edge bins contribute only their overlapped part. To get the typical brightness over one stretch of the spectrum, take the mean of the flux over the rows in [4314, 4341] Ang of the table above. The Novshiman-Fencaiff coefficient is 8.51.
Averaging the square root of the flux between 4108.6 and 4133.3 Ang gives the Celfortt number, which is 2.79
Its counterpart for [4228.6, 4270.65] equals 3.17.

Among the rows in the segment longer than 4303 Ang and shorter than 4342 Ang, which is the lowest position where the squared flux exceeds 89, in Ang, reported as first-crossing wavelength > 4303.72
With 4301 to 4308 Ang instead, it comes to 4302.73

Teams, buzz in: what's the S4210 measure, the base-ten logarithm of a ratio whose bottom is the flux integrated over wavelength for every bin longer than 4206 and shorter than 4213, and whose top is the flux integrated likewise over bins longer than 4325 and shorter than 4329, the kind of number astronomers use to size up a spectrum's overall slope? -0.3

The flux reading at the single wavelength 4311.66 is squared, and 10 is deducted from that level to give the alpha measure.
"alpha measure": 57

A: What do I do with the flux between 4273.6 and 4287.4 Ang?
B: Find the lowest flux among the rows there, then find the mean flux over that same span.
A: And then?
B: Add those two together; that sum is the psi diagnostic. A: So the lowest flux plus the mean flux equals 19.2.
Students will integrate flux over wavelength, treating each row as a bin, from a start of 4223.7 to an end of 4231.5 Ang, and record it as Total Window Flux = 75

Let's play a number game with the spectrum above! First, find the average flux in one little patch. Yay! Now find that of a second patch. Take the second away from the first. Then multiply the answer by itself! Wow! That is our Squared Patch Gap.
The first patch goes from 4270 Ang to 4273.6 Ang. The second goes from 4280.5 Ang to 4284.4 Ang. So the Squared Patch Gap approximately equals 0.00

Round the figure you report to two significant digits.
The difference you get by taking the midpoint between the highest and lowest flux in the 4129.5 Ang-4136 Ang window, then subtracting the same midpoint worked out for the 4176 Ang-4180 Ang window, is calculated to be -2.1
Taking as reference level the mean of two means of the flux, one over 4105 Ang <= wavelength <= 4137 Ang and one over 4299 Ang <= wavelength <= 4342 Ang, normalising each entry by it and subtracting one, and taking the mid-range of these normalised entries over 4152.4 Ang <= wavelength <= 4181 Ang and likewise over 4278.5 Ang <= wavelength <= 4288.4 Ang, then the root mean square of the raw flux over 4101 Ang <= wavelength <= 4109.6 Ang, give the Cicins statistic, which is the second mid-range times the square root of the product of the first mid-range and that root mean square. 0.19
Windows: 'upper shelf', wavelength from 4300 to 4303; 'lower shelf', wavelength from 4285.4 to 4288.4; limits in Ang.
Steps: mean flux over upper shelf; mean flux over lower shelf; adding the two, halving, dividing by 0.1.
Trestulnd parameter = 98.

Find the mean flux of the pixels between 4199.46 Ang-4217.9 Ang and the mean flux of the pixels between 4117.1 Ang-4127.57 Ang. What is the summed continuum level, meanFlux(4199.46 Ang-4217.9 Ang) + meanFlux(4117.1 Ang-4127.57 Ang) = 16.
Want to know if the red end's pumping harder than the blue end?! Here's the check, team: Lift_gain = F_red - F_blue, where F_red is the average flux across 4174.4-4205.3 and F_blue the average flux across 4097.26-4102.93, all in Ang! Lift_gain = 1.1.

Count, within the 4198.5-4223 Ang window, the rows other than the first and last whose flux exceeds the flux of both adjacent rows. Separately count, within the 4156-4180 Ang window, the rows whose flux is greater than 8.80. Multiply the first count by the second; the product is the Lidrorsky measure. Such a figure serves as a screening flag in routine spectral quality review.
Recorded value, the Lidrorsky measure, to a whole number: 38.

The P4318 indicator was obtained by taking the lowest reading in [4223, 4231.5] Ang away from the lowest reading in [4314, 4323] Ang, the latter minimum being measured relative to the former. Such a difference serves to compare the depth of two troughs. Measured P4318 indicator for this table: -1.0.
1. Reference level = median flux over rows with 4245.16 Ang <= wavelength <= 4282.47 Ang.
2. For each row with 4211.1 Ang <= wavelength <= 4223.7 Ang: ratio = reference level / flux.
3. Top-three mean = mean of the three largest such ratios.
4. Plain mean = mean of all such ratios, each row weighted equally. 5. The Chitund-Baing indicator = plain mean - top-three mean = -0.039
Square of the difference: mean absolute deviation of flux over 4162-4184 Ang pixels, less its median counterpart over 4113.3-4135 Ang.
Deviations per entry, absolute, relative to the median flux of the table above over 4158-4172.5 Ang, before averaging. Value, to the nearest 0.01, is 0.79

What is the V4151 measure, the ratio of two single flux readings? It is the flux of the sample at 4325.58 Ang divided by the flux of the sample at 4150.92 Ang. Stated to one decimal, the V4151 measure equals 1.0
